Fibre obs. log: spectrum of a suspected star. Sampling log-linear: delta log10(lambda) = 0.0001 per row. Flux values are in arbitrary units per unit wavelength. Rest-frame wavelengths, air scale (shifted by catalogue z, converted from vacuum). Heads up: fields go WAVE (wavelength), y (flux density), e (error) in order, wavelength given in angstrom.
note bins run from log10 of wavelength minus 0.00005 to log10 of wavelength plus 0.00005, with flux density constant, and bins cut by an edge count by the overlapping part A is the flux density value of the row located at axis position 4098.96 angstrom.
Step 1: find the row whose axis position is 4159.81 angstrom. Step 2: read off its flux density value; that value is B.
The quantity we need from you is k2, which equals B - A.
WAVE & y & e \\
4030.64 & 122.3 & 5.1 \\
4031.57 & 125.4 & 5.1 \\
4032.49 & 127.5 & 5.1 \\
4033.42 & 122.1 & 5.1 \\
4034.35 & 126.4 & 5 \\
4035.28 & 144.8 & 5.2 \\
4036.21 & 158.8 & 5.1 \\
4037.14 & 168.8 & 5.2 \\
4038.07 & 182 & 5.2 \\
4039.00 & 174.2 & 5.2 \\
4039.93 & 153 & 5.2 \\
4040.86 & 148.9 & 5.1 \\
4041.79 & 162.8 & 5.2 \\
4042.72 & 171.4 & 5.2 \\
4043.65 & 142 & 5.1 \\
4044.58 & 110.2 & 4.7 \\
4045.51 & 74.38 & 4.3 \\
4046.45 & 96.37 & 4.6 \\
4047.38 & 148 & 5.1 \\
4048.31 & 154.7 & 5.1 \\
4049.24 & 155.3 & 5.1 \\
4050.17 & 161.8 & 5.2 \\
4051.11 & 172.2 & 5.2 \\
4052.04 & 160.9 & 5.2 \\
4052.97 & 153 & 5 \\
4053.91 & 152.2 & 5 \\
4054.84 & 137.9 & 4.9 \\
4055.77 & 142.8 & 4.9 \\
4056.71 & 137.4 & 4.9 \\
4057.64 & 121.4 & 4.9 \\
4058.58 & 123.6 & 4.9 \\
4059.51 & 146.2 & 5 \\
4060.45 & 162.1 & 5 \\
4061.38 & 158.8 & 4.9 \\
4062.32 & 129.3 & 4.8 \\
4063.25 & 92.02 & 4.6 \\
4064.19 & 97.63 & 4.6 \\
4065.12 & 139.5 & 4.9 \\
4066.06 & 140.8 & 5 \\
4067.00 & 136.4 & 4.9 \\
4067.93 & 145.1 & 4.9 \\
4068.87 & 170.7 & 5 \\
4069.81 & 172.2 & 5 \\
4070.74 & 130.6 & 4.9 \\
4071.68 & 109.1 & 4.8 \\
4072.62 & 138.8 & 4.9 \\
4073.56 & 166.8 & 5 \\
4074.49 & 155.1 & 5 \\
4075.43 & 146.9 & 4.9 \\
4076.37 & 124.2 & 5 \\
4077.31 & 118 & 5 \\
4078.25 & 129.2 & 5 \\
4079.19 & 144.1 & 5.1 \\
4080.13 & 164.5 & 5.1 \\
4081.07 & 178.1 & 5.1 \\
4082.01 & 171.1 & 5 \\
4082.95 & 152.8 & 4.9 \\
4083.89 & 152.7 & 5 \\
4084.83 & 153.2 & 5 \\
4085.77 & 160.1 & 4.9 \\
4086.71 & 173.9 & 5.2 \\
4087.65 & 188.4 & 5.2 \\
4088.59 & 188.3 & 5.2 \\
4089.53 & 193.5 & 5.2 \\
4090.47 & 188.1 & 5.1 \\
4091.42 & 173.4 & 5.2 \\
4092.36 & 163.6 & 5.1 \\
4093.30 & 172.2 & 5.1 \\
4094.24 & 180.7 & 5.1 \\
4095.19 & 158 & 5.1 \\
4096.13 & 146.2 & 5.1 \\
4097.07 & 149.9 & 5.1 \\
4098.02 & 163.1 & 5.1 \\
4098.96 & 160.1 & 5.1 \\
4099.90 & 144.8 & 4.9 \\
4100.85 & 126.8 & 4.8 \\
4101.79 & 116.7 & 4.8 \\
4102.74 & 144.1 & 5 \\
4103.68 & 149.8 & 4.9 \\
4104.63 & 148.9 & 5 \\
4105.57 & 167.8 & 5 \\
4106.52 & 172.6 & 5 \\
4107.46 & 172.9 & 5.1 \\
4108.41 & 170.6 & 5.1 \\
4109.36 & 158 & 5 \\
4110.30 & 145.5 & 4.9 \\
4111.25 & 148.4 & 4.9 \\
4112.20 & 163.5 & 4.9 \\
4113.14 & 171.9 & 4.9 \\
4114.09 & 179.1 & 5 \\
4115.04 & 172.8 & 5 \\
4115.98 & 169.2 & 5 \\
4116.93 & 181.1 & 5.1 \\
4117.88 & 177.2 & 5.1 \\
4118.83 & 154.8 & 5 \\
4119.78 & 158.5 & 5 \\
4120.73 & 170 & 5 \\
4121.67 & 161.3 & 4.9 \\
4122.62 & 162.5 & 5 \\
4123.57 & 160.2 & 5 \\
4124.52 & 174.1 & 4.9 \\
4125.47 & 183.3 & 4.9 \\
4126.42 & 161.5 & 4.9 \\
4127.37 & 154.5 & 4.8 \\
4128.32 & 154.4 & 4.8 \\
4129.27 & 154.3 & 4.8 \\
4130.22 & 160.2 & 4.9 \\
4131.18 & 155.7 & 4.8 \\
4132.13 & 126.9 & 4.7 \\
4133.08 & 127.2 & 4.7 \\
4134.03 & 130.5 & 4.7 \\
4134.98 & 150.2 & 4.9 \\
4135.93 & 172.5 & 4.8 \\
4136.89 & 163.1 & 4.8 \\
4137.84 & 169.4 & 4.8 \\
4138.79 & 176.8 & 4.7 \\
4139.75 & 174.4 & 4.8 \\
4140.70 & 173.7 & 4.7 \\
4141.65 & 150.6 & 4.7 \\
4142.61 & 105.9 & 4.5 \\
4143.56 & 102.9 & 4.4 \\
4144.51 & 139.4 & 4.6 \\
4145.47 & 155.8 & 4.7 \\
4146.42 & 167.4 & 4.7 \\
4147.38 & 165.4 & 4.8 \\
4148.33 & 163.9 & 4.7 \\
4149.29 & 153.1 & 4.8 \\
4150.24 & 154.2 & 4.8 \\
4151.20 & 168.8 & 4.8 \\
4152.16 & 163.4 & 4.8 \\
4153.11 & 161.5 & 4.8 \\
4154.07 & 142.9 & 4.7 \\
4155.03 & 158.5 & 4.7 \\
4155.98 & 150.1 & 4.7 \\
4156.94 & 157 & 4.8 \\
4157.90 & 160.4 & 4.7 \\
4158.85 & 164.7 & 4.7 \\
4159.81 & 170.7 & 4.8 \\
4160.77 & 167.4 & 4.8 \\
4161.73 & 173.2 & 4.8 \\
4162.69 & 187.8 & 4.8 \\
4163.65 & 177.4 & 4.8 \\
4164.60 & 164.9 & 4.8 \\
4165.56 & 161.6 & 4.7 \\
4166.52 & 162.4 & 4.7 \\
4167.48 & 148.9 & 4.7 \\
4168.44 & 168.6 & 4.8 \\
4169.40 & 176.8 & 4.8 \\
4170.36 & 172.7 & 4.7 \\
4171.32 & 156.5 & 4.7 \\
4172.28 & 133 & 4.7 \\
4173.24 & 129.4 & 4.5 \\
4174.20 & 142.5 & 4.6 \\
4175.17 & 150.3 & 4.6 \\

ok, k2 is 11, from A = 160.1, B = 170.7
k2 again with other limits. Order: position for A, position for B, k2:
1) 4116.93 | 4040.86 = -32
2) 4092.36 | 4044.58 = -53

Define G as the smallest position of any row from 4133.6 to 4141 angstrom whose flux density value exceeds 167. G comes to 4135.93 angstrom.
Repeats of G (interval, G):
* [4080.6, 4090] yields 4081.07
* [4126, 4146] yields 4135.93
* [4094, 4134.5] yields 4094.24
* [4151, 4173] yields 4151.20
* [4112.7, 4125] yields 4113.14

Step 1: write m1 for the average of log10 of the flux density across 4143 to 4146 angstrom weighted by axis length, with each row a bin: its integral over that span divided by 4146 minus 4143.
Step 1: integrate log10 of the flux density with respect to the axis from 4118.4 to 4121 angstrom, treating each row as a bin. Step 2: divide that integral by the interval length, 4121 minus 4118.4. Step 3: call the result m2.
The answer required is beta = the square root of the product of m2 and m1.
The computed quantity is 2.16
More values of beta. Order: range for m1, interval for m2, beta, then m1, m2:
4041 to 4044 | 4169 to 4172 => 2.21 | 2.20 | 2.22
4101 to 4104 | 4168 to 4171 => 2.18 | 2.13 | 2.24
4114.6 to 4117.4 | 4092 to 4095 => 2.24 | 2.25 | 2.23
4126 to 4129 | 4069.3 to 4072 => 2.17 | 2.20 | 2.14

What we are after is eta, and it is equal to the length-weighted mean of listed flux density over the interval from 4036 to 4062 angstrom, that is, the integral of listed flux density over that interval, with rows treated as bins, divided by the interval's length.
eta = 147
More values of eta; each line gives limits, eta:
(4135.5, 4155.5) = 156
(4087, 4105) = 161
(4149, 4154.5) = 158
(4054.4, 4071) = 138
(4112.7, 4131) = 166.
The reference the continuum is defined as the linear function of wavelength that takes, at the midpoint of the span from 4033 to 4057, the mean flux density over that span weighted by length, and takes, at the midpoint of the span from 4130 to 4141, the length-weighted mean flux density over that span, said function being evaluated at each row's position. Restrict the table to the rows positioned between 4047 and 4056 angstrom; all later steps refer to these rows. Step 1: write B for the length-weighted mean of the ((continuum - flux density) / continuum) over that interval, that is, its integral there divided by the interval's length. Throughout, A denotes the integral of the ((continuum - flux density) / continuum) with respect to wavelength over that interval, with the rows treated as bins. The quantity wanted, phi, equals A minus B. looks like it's -0.4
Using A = -0.4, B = -0.046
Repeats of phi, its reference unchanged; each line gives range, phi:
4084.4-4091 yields -1.0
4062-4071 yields 0.7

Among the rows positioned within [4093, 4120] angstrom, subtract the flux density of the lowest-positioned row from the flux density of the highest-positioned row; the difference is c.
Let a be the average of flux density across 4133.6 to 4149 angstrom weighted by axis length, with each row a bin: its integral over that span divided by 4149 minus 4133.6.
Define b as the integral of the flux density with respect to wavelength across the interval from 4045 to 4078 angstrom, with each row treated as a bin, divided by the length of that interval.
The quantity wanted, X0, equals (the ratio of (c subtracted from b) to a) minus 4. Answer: -3.01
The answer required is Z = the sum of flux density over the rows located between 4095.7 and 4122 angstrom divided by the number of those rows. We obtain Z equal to 159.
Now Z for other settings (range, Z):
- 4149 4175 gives 160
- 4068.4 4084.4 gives 149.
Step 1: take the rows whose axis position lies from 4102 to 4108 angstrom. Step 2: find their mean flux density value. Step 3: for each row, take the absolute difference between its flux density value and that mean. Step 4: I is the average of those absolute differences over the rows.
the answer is 12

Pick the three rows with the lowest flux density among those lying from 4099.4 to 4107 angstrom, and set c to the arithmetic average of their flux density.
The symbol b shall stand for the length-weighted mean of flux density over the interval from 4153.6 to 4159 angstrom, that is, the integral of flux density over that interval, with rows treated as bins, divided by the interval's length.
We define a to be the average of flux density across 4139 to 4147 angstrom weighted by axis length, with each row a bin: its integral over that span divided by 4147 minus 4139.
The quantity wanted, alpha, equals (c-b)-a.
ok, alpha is -173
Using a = 147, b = 155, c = 129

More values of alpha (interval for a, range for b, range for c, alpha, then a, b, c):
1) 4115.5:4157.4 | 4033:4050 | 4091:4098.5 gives -150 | 157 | 144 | 151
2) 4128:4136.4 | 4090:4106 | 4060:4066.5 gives -198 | 148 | 156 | 106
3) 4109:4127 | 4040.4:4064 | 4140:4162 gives -190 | 166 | 140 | 116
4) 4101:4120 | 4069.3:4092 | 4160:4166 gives -153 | 161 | 157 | 165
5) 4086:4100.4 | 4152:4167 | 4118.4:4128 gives -178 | 169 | 164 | 156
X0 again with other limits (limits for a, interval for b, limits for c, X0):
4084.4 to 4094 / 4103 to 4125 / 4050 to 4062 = -3.05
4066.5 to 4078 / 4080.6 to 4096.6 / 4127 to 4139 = -2.96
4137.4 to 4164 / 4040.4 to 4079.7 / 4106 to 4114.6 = -3.16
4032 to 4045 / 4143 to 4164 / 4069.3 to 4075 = -2.82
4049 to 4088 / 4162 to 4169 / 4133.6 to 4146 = -3.03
